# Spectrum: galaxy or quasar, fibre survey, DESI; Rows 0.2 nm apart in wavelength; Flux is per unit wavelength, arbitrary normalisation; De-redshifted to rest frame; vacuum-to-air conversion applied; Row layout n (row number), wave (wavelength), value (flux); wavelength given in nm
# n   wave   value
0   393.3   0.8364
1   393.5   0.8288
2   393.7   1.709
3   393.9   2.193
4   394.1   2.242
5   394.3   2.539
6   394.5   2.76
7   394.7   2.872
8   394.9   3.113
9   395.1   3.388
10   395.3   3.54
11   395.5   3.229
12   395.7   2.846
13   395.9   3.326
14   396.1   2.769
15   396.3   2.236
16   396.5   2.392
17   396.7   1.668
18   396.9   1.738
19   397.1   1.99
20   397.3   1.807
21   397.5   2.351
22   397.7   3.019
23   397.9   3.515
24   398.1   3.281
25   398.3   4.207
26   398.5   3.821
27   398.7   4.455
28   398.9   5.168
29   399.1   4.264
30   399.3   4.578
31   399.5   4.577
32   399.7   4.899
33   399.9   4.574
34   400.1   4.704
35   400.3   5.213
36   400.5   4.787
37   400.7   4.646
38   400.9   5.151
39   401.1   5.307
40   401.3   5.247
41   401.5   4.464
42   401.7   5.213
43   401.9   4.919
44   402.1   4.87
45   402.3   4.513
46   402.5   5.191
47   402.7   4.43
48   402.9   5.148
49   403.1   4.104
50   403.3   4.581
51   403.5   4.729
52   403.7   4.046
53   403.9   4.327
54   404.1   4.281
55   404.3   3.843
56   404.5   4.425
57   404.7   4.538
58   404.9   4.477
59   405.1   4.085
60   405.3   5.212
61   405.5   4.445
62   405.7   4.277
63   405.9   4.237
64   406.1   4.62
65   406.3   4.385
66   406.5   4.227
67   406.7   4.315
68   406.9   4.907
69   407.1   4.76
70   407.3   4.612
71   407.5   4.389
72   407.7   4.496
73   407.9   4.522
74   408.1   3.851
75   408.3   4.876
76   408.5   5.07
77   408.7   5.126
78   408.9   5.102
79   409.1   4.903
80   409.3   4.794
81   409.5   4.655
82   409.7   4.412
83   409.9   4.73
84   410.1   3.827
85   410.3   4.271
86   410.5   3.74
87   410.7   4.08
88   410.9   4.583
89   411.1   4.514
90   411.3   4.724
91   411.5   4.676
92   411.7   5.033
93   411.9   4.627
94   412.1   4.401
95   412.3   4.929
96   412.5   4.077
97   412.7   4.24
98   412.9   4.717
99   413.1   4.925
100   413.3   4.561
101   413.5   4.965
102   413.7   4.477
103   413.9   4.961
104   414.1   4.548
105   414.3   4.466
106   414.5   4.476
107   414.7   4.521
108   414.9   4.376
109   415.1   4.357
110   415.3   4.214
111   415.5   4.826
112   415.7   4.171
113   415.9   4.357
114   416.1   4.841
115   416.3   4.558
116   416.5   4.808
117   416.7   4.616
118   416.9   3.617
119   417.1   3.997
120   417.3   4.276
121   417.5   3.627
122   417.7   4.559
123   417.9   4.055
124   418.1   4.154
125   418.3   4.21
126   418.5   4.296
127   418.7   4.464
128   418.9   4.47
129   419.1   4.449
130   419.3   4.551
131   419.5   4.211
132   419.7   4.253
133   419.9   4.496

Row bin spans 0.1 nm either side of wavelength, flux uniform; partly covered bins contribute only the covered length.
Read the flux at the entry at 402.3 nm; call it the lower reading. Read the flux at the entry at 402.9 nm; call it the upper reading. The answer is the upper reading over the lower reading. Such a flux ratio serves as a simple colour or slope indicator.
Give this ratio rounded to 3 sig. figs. 1.14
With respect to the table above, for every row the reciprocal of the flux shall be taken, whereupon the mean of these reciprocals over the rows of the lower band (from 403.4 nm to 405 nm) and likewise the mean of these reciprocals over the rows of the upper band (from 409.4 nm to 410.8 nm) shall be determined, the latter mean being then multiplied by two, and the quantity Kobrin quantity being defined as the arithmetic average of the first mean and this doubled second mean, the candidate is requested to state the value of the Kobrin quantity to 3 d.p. 0.353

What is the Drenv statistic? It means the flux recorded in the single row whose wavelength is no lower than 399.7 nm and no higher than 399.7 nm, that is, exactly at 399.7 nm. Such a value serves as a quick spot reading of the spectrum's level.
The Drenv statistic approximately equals 4.899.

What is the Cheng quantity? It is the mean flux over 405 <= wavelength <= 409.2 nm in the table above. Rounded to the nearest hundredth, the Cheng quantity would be 4.59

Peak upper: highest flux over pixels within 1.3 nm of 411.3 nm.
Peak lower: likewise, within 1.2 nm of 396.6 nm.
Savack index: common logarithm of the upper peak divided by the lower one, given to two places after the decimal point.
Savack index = 0.18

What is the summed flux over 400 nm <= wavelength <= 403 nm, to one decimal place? 73.8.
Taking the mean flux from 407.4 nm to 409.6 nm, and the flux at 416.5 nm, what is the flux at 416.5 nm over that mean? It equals 1.02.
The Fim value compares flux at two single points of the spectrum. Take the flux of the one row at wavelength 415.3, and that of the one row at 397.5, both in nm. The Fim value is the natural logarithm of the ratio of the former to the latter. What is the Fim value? 0.6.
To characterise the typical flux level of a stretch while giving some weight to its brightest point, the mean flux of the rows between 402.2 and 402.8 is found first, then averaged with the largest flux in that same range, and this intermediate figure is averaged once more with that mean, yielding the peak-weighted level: 4.83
